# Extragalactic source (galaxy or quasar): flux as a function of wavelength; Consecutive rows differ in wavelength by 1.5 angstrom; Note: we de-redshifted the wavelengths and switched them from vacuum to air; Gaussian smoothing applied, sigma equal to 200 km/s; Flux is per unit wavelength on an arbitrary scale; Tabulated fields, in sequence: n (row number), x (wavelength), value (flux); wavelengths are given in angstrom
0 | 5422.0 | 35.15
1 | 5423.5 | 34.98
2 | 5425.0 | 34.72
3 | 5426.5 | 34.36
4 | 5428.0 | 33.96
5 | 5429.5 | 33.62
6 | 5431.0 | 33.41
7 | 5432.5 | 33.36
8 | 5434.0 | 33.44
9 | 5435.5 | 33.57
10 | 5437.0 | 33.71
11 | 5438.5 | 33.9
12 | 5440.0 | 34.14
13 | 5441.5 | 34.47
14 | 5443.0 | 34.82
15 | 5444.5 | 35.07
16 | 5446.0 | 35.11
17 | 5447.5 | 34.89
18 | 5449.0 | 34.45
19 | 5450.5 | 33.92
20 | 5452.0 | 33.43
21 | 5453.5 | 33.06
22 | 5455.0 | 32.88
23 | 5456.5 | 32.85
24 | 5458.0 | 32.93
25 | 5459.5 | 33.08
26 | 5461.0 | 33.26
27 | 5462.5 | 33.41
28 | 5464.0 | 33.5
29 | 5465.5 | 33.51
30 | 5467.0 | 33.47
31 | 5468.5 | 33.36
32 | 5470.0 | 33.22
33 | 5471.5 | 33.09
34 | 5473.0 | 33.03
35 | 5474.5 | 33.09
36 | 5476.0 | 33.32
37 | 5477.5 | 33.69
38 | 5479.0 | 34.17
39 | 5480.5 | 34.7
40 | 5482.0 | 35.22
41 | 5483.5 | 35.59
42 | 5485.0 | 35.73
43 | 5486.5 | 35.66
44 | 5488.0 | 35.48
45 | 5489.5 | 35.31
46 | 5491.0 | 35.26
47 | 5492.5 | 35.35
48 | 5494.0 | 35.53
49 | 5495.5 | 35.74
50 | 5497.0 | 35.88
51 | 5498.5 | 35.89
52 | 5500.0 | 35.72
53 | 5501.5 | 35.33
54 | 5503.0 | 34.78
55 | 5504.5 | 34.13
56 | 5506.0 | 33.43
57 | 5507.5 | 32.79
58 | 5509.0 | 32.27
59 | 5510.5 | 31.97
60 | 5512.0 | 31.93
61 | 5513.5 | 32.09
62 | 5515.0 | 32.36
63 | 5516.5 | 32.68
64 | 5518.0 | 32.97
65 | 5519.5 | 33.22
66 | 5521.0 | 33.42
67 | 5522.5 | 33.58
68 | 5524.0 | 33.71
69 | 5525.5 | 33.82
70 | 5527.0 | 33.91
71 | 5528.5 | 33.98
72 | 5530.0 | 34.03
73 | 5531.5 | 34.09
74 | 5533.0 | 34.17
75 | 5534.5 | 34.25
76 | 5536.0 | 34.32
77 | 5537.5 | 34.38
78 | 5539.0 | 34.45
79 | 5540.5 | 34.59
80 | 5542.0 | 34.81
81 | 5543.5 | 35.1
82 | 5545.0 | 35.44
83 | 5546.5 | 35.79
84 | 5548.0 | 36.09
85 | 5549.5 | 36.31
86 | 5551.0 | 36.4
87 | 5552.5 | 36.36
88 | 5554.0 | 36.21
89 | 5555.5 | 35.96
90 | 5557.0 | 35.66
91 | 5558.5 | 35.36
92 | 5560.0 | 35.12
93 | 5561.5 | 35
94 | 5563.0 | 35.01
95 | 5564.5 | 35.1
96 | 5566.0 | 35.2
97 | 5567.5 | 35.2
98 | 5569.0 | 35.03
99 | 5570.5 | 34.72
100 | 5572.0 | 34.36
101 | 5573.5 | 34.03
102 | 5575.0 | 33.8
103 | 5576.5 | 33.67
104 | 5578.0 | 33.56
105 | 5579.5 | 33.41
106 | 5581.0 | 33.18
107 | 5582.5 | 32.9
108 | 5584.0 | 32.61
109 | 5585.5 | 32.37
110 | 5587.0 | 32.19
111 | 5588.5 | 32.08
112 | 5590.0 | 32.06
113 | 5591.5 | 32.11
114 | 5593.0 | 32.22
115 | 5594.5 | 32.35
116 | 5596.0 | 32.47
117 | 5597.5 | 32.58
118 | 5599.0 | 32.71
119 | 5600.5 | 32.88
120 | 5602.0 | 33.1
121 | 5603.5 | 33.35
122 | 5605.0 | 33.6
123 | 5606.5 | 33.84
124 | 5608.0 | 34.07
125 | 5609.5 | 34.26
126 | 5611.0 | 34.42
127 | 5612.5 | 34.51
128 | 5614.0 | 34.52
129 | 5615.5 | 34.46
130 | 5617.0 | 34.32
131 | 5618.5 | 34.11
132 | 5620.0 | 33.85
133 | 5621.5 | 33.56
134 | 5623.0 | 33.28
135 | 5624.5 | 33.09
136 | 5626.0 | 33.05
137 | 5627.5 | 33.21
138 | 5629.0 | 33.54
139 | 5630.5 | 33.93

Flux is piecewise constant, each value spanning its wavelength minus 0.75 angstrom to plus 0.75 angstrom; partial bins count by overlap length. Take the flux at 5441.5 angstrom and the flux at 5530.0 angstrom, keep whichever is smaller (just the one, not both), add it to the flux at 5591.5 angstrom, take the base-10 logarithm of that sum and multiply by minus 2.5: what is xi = -4.55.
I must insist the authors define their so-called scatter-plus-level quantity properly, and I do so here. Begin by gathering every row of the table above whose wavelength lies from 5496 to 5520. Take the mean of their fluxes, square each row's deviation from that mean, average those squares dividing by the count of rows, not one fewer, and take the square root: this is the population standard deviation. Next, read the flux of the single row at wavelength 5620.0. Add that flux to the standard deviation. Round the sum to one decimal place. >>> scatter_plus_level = 35.3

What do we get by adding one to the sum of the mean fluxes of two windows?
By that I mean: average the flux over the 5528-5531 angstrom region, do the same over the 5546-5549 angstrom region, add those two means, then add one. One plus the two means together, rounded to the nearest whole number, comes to 71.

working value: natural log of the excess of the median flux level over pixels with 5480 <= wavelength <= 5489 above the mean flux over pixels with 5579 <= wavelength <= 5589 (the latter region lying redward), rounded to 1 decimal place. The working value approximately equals 1.1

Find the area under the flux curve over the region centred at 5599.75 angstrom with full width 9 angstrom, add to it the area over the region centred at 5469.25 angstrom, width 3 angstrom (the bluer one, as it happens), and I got 396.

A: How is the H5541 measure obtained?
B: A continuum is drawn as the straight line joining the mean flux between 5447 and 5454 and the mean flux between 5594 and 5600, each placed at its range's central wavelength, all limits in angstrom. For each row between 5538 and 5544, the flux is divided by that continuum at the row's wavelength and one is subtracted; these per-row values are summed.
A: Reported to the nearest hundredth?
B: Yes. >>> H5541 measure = 0.20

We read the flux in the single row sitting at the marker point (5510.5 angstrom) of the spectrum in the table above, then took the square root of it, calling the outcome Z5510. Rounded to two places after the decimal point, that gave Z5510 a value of 5.65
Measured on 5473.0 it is 5.75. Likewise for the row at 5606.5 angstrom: 5.82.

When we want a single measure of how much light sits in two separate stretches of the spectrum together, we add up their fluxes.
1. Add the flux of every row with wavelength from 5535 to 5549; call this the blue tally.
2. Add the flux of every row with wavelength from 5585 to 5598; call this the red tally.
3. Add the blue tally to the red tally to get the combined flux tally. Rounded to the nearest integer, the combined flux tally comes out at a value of 605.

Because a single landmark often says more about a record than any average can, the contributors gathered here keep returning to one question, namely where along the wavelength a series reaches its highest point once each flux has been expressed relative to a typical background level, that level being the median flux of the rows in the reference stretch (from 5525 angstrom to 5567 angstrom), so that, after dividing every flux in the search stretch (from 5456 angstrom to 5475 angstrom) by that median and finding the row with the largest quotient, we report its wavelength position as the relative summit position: 5465.5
